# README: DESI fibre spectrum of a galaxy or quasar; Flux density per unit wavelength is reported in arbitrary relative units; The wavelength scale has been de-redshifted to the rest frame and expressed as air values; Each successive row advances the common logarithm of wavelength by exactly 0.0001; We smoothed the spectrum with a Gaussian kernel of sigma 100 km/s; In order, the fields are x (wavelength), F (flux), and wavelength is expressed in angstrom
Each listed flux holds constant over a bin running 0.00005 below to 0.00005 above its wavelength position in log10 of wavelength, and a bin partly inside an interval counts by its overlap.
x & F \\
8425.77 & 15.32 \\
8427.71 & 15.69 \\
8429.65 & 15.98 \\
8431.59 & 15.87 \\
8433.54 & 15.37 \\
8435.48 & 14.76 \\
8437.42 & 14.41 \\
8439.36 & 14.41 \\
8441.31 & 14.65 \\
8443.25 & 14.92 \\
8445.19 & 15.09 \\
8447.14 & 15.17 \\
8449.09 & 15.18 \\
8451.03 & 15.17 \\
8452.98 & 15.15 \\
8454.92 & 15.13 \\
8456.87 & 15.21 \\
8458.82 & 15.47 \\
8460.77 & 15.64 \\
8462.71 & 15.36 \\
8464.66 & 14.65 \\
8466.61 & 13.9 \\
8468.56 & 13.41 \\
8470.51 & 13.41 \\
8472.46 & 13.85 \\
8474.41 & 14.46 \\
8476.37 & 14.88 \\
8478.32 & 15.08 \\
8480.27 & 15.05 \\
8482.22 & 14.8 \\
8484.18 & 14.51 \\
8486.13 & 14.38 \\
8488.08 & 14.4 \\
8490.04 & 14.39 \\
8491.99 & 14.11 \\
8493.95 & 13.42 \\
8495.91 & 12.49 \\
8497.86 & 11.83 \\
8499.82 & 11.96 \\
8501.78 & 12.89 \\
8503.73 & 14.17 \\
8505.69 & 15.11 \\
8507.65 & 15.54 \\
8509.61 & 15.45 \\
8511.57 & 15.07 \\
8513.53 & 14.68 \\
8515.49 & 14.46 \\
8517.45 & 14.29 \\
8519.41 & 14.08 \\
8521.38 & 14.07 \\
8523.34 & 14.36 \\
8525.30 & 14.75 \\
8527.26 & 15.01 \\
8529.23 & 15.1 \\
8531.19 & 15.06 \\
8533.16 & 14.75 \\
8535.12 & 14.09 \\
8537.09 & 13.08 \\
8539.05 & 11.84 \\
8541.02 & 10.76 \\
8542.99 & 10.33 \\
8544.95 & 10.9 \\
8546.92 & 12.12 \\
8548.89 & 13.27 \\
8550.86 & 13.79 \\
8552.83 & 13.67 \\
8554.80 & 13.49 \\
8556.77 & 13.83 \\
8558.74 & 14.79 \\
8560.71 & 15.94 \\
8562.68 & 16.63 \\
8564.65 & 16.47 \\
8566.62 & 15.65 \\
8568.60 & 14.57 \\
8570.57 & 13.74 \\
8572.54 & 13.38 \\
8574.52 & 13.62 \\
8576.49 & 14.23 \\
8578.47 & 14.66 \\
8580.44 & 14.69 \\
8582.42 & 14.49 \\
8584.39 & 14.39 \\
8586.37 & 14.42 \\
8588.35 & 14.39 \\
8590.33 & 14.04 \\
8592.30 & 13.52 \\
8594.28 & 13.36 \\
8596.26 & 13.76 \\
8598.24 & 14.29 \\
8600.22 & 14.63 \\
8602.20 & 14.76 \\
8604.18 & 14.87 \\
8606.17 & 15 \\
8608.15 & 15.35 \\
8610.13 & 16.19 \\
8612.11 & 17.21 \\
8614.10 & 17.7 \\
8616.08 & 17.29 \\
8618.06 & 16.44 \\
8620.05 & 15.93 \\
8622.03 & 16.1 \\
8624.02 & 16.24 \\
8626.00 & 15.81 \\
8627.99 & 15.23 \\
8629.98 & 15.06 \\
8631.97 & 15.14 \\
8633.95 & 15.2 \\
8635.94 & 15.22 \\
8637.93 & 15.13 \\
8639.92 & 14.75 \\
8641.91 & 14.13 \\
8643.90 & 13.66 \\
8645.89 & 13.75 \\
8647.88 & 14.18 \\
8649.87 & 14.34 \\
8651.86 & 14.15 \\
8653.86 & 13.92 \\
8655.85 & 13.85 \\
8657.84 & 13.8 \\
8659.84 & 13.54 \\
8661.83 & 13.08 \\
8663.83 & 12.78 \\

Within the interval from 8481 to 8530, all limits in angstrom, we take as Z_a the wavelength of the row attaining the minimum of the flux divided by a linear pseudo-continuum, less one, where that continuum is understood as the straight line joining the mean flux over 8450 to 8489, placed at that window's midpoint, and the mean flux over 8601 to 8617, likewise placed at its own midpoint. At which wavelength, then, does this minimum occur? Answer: 8497.86 angstrom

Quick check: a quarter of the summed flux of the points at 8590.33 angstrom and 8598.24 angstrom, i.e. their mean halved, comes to 7.08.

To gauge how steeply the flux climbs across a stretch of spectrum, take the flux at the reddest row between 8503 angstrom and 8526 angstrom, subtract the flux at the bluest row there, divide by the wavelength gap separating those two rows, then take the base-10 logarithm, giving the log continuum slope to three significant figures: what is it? -1.57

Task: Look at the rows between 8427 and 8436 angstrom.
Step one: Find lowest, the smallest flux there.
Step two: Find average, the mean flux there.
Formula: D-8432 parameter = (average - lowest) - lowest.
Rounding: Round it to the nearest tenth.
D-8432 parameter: -14.0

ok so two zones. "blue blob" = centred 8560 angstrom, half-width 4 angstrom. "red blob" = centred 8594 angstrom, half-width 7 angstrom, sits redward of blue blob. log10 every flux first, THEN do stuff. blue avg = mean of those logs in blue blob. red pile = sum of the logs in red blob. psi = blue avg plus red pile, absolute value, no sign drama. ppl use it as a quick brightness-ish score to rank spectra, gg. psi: 9.2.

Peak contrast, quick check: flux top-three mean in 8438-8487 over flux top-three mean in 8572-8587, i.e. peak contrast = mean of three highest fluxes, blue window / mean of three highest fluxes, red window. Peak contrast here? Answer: 1.06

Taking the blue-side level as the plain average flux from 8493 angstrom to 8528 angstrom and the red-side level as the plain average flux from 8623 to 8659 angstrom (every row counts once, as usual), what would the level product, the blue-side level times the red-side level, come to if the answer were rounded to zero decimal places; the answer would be 206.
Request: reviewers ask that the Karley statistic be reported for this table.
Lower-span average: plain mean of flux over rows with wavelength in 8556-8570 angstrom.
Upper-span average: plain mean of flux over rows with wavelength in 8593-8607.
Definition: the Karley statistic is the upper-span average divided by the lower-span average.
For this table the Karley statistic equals 0.93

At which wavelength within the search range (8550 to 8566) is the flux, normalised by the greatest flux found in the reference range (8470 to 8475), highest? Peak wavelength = 8562.68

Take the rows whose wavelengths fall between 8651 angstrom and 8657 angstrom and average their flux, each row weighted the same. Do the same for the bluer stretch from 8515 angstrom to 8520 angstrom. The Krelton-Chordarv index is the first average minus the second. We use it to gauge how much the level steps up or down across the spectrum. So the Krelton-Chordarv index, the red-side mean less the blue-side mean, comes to -0.3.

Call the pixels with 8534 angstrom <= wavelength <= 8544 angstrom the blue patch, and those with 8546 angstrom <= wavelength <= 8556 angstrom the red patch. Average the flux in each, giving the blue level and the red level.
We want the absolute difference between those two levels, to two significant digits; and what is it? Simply 1.2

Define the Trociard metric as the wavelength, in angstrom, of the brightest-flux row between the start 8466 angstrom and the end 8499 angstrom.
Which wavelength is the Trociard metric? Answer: 8478.32 angstrom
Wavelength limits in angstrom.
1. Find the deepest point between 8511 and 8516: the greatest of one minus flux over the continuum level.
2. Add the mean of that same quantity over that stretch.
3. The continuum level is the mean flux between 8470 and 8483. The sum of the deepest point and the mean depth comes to -0.01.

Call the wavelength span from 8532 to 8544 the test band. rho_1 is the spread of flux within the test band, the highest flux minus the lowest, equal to 4.4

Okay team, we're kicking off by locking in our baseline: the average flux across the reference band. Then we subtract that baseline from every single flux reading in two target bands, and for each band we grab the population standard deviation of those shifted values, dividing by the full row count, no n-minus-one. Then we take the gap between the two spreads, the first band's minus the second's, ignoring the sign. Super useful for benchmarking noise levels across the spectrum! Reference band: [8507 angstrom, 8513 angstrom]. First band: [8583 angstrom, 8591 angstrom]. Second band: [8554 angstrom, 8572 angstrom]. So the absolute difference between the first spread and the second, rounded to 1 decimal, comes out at 1.0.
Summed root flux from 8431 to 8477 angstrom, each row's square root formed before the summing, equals 92.3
